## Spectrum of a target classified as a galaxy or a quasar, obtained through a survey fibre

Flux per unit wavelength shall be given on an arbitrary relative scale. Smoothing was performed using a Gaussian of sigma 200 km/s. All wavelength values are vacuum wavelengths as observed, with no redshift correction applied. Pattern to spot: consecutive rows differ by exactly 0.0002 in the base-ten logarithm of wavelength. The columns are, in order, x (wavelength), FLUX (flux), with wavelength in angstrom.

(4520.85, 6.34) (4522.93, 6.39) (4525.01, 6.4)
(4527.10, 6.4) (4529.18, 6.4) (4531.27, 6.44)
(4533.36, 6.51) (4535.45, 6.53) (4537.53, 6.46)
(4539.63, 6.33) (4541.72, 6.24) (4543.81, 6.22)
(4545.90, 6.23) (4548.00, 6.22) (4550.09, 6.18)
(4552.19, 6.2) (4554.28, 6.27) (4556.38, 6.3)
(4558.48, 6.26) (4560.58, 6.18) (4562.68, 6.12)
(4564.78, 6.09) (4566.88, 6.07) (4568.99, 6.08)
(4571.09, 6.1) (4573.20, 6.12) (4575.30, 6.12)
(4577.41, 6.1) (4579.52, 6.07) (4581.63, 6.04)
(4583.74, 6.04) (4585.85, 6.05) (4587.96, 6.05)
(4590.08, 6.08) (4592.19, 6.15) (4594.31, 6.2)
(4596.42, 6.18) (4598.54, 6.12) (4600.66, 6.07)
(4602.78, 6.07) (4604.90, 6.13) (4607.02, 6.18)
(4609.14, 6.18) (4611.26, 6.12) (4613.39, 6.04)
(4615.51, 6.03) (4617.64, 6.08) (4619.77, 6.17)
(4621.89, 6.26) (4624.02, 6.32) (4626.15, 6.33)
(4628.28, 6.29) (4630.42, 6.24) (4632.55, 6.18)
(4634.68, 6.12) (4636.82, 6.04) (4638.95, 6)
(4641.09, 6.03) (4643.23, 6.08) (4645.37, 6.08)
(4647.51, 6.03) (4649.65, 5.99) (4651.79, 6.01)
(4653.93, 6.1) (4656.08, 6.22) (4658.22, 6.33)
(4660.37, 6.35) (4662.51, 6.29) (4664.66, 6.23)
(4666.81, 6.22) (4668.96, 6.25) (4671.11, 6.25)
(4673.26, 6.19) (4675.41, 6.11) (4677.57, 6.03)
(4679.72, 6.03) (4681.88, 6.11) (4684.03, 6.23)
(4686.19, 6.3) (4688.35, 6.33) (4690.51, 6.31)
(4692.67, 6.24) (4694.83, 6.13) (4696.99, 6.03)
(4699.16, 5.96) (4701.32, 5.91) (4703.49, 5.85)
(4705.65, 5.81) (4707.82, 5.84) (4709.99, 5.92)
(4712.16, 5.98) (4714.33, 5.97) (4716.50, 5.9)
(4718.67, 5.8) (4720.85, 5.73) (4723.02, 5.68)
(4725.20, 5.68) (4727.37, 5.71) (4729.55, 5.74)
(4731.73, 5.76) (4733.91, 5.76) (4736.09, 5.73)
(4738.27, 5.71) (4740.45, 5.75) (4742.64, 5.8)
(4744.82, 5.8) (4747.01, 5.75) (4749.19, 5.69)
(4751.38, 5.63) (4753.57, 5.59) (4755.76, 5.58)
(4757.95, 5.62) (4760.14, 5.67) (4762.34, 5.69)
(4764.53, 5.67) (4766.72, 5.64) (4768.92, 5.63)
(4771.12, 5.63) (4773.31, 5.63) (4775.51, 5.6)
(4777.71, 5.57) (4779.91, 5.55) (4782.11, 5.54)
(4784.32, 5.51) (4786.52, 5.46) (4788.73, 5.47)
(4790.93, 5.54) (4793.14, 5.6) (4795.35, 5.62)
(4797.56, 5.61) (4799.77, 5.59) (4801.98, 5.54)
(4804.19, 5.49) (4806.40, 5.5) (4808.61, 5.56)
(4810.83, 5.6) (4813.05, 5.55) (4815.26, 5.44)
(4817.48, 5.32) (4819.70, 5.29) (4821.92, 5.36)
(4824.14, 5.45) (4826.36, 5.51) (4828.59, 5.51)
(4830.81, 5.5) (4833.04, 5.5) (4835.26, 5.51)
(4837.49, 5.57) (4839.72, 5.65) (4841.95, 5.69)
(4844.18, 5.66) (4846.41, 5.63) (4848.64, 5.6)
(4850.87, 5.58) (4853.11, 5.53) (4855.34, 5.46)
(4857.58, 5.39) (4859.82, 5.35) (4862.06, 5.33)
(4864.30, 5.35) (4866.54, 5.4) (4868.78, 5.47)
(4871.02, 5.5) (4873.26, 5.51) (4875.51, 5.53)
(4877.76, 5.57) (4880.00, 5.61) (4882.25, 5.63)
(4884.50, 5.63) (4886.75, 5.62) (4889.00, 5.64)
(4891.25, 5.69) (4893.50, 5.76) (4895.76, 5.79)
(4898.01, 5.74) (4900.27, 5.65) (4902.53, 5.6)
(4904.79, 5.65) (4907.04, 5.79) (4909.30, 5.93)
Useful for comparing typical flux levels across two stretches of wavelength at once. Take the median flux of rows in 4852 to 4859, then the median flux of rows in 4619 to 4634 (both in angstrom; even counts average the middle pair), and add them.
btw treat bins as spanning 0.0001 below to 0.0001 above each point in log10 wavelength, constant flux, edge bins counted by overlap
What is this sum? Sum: 11.72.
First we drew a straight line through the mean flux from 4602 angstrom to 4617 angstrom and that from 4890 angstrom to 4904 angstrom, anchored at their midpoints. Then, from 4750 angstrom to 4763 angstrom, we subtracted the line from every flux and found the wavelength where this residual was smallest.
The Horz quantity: 4755.76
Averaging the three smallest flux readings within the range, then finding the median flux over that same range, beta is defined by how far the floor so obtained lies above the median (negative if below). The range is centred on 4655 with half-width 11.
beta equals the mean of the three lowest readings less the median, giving -0.15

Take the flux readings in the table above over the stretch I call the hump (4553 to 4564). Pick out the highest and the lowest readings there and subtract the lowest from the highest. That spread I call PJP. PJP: 0.18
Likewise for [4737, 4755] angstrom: 0.21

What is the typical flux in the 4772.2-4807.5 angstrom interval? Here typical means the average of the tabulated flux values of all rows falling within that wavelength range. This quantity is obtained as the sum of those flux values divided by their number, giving 5.6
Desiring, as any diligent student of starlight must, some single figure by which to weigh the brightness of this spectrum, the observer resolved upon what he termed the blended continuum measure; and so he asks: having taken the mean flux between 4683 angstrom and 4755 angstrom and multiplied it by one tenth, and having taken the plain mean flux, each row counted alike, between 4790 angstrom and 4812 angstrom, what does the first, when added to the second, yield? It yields 6.15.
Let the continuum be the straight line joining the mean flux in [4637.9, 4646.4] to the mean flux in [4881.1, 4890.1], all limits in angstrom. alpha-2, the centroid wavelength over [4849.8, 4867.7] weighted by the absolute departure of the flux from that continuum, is 4860.0 angstrom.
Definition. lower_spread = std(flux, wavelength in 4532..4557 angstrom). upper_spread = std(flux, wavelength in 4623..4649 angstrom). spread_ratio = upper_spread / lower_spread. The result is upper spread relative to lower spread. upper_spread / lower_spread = 0.98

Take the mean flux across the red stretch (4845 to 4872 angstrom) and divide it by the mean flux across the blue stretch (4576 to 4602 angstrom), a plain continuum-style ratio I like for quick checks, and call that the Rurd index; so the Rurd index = 0.90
